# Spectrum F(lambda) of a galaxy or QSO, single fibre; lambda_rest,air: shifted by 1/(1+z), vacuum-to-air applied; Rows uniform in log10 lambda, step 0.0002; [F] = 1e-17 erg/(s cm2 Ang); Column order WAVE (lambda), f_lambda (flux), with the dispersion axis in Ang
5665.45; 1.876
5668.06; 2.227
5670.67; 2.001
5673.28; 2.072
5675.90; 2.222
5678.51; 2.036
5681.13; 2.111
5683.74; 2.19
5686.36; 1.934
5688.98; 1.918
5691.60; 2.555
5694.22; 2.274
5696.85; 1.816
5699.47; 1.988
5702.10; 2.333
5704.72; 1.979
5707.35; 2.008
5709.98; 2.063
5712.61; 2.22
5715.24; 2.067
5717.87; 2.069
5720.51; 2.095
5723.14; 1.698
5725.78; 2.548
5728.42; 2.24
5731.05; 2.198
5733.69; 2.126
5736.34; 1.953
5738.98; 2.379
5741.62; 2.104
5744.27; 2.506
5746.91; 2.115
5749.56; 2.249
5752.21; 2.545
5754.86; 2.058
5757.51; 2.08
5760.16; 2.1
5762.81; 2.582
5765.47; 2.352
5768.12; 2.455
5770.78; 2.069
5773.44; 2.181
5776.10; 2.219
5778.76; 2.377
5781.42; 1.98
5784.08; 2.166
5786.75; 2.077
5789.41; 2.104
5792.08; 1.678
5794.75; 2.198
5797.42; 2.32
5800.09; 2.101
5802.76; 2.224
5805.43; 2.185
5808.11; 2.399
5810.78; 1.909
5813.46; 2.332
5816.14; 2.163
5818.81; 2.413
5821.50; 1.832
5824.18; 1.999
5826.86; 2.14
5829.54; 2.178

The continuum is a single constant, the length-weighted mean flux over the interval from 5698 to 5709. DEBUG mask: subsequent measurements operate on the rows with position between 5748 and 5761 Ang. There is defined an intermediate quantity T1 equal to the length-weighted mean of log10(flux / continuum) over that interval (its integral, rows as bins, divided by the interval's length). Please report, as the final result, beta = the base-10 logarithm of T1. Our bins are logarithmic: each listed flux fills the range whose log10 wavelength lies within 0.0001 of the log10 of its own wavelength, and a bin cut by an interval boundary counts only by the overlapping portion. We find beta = -1.58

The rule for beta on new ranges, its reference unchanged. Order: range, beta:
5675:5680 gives -2.02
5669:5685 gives -2.16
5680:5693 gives -1.92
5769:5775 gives -1.80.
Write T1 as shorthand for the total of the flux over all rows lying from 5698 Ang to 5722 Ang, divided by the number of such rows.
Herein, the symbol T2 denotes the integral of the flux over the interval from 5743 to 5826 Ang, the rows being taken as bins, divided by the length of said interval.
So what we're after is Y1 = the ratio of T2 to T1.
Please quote 1.05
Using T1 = 2.09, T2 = 2.19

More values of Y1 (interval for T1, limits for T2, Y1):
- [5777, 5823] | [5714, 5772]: 1.03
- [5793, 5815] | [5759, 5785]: 1.02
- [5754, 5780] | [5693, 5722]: 0.93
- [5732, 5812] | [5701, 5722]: 0.96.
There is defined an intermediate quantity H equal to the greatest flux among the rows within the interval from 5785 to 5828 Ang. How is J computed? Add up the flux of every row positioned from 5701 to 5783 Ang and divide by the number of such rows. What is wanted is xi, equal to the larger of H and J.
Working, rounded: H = 2.413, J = 2.19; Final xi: 2.41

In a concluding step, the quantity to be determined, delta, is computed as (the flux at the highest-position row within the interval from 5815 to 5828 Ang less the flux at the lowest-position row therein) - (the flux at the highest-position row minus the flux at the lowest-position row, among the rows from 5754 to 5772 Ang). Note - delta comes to 0.0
